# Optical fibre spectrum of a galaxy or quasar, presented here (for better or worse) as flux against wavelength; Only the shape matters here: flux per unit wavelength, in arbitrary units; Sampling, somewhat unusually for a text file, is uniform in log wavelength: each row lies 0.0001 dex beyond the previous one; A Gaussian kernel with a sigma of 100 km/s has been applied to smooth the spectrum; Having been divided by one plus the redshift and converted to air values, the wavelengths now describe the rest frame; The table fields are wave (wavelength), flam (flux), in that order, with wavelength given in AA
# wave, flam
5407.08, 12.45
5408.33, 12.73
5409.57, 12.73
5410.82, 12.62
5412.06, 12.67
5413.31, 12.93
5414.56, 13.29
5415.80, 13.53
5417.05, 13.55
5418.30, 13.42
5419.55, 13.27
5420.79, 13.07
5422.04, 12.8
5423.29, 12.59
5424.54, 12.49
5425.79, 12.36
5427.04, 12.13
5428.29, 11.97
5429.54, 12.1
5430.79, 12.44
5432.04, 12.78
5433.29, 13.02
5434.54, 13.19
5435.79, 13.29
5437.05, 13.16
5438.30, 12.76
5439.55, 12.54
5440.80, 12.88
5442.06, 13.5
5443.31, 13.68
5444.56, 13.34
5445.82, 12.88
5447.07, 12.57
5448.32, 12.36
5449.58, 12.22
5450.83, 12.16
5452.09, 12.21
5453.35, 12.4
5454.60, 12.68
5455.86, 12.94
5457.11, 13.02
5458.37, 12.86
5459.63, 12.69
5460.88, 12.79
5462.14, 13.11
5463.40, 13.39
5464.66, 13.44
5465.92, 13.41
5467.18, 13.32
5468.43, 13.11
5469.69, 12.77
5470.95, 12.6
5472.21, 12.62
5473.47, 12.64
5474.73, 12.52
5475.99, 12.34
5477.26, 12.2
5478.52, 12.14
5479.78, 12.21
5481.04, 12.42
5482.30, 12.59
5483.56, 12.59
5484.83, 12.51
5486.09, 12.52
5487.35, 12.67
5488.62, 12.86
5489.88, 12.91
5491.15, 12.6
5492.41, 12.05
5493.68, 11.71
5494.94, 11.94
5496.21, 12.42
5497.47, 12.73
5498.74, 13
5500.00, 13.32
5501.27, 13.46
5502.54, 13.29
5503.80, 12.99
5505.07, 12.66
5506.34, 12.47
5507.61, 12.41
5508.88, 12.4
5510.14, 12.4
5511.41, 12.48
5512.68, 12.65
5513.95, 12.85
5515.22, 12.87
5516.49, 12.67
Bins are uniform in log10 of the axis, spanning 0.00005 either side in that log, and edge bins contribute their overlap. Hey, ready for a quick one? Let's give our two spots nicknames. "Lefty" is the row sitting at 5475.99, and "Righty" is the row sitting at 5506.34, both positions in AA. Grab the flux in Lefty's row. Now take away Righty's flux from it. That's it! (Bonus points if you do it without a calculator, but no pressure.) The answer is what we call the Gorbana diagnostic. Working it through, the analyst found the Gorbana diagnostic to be -0.1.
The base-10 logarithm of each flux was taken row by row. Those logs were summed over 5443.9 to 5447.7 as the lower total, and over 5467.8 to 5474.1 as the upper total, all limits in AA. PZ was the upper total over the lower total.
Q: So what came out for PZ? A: 1.7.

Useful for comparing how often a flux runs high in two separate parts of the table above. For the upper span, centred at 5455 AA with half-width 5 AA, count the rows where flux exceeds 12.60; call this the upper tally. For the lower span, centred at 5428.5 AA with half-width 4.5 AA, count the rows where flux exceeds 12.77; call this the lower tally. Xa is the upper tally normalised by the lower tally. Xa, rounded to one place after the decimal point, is 5.0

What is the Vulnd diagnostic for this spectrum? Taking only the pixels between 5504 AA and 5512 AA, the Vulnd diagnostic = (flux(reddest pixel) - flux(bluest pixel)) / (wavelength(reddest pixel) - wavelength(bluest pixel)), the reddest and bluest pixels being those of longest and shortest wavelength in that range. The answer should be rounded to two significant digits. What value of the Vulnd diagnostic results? -0.028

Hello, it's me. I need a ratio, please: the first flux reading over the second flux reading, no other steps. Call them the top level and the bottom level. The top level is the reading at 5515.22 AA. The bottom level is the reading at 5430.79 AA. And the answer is 1.03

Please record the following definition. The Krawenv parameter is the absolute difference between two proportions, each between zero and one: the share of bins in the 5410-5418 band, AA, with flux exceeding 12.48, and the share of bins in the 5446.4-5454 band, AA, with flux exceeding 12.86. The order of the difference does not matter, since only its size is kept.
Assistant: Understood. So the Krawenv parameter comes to 1.0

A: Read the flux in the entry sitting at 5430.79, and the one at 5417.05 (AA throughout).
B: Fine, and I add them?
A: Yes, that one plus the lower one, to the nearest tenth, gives 26.0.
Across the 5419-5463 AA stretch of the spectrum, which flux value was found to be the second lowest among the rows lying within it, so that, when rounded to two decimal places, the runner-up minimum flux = 12.10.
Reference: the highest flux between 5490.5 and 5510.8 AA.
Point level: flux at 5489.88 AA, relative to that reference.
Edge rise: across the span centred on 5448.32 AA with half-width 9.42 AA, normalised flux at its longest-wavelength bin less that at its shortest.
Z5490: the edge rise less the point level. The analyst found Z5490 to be -0.92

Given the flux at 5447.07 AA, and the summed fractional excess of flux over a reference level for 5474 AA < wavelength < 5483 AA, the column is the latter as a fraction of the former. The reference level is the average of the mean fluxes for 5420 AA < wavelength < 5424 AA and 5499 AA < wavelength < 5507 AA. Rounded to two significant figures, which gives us -0.025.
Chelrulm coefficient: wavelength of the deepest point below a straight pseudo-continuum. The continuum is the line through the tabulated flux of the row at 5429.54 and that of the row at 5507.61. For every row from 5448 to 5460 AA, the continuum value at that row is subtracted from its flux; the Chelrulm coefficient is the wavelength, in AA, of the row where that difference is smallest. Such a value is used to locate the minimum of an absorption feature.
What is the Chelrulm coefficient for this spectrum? 5450.83 AA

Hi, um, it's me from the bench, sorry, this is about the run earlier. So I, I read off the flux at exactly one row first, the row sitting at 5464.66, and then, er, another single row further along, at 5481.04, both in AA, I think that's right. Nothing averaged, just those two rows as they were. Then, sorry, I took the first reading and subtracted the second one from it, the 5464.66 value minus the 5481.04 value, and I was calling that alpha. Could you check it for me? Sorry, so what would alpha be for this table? 1.0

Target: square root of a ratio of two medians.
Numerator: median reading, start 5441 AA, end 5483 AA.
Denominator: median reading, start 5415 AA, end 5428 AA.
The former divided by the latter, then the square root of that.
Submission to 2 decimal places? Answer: 0.99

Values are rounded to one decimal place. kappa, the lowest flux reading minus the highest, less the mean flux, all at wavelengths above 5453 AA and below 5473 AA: -14.0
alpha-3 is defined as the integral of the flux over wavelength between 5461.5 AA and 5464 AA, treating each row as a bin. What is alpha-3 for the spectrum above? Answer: 33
